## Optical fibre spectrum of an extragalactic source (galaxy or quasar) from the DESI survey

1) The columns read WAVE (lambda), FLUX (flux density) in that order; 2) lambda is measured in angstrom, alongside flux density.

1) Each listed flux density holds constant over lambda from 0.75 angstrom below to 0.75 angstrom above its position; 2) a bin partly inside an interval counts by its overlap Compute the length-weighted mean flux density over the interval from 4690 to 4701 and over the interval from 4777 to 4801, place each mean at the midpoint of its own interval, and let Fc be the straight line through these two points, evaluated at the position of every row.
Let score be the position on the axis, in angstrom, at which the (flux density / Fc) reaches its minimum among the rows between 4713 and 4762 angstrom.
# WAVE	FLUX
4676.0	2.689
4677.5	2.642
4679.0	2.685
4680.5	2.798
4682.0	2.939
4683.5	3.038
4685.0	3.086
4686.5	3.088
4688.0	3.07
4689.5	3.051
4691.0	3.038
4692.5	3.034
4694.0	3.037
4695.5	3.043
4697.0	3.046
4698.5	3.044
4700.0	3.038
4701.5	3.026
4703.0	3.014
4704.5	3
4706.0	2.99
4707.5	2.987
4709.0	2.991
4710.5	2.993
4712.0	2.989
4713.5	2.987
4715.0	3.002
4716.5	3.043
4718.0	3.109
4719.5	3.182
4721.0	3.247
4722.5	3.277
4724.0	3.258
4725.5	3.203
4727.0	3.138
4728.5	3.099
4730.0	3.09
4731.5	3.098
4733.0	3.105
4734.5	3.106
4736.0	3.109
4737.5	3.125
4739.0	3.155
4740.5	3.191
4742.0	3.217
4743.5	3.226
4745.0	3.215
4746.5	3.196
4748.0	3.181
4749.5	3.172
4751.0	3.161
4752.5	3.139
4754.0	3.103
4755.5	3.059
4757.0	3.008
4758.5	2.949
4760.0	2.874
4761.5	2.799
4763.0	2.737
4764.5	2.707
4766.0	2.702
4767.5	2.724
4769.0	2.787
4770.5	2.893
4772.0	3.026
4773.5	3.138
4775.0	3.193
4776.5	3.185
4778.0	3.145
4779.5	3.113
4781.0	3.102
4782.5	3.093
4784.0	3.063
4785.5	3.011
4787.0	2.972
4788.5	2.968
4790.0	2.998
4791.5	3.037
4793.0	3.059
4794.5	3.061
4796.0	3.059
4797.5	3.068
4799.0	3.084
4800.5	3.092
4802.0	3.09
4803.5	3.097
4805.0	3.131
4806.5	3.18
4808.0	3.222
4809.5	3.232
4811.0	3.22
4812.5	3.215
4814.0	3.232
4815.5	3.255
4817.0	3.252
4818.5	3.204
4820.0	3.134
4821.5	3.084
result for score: 4761.5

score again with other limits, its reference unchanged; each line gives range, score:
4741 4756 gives 4755.5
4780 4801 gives 4788.5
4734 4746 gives 4734.5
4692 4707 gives 4706.0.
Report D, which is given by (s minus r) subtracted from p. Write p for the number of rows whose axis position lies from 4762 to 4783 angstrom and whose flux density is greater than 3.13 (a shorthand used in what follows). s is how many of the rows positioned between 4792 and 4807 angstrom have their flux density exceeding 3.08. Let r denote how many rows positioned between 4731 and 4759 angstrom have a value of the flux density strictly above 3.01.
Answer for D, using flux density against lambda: 15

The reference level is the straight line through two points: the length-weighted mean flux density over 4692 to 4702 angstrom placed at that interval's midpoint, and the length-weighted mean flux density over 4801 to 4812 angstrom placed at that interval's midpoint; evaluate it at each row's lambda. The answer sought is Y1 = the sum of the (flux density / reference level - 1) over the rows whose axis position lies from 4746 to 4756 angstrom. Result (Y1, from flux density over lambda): 0.1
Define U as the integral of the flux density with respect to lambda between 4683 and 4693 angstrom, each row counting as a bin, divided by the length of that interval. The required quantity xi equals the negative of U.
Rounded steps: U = 3.06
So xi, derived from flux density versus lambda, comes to -3.06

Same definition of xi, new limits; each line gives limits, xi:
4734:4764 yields -3.08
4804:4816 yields -3.21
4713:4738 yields -3.13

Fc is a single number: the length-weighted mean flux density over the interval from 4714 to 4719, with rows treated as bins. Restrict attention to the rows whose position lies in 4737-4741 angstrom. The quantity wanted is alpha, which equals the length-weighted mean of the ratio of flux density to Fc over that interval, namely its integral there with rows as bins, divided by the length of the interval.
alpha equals 1.03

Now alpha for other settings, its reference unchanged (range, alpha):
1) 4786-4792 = 0.98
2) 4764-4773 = 0.92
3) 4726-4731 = 1.02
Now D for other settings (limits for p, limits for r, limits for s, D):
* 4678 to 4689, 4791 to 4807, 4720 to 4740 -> -2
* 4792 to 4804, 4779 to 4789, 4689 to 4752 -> -18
